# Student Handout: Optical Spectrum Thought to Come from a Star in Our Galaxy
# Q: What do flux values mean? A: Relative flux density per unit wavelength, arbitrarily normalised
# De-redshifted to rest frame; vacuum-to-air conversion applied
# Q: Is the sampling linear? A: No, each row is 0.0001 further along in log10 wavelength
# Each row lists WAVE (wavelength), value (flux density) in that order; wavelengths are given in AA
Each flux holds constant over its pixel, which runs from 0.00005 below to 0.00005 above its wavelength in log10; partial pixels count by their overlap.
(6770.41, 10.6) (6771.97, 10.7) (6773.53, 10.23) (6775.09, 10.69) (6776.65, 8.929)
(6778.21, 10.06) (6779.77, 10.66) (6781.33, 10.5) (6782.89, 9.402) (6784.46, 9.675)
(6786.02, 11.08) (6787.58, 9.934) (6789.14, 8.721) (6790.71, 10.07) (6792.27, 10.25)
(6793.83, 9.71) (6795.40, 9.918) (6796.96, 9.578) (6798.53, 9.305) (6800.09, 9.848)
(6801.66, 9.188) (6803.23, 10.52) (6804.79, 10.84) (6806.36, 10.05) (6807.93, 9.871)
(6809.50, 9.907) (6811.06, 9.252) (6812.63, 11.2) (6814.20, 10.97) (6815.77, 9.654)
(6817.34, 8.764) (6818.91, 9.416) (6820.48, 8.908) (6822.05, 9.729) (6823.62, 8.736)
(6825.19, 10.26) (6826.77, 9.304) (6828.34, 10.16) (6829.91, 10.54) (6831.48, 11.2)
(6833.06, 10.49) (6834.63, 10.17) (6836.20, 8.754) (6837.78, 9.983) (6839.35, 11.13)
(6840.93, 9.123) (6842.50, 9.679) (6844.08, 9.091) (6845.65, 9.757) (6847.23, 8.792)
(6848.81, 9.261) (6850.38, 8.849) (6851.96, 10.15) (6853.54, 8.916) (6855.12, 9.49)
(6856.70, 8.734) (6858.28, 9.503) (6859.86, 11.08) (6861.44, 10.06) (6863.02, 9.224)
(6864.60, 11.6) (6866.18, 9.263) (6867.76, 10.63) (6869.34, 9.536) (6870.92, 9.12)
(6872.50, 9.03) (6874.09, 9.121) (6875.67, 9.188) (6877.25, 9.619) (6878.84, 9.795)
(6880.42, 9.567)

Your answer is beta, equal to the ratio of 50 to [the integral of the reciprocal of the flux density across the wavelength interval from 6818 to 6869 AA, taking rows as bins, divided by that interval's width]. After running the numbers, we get 484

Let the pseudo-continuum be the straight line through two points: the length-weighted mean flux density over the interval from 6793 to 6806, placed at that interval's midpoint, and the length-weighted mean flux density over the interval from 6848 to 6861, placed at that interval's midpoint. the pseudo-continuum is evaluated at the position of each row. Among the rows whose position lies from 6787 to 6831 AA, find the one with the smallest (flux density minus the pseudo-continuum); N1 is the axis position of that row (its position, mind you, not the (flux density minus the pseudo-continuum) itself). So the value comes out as 6789.14 AA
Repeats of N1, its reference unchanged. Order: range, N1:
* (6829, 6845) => 6836.20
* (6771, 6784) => 6776.65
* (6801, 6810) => 6801.66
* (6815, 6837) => 6817.34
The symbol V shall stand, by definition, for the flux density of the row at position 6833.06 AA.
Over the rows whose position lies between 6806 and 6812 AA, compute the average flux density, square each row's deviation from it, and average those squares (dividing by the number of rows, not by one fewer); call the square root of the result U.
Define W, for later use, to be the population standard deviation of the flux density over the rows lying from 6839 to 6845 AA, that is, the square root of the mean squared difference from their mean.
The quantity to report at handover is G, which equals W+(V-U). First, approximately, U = 0.3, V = 10.49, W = 0.83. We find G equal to 11.0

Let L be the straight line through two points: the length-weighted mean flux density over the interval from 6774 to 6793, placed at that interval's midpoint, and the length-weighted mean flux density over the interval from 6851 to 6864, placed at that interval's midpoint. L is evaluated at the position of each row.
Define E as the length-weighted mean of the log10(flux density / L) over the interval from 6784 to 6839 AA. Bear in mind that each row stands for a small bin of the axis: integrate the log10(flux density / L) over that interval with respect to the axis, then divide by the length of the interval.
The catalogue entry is 0.000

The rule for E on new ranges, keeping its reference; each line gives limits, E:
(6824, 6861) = 0.000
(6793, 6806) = -0.003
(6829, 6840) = 0.022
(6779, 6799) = -0.003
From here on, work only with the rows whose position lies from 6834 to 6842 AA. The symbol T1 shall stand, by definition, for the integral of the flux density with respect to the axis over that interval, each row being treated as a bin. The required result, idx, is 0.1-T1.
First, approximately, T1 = 79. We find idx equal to -78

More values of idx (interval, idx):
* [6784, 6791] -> -69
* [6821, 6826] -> -48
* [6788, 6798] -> -97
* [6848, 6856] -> -74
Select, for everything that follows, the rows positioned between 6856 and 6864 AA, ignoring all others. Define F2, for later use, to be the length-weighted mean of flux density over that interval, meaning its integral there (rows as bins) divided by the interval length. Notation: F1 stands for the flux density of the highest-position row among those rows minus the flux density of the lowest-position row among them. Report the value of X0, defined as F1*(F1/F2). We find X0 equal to 0.0246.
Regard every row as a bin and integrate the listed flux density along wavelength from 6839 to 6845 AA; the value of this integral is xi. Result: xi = 58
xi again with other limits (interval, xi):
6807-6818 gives 110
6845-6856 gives 102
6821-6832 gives 109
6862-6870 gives 81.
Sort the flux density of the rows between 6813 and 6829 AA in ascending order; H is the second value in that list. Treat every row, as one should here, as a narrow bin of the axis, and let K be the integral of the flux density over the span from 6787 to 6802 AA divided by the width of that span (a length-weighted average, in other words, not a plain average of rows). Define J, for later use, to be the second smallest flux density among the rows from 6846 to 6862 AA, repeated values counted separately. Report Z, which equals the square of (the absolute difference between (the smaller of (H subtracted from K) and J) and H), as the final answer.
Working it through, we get 62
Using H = 8.764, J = 8.792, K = 9.66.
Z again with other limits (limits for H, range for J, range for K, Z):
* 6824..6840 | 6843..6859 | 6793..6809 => 76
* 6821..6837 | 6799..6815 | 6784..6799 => 59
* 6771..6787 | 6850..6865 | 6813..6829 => 84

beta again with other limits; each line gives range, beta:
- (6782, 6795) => 491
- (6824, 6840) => 505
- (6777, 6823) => 492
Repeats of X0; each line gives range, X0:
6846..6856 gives 0.0526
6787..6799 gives 0.0408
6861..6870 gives 0.0273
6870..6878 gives 0.0270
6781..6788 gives 0.0317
